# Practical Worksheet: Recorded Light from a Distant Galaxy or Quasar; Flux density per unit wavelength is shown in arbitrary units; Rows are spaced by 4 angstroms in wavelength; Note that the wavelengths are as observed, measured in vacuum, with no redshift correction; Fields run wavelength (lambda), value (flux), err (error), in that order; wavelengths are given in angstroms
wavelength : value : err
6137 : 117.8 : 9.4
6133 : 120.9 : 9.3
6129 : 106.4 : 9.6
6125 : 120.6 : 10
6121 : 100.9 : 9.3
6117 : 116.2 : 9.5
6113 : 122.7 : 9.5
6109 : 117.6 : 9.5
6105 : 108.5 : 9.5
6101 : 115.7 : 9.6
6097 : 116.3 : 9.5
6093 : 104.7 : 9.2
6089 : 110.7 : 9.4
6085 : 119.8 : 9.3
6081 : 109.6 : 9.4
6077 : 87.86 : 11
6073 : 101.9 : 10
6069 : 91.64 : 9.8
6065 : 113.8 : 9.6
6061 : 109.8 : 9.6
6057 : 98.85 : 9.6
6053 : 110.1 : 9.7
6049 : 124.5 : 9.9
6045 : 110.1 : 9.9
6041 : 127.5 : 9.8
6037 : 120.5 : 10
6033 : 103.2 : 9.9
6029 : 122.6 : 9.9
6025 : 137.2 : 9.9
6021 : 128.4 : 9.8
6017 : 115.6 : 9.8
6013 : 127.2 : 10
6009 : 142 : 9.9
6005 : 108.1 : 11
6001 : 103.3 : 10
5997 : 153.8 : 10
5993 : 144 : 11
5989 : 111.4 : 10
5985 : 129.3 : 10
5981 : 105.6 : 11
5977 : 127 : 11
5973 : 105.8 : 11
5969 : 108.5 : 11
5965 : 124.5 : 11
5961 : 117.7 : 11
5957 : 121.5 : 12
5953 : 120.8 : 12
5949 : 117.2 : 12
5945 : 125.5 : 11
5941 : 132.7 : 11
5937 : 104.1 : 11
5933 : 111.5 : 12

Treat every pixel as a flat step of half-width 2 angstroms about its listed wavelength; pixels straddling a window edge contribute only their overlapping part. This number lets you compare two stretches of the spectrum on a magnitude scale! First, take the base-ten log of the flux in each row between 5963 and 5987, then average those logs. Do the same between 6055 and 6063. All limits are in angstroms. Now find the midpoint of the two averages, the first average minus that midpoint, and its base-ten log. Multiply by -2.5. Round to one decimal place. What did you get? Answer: 4.1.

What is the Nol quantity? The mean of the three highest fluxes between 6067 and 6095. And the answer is 113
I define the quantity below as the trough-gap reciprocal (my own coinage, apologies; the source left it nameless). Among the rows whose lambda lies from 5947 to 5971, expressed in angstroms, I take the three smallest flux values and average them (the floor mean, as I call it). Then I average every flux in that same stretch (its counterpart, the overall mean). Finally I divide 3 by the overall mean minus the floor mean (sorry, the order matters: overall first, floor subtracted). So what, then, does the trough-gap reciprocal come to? 0.77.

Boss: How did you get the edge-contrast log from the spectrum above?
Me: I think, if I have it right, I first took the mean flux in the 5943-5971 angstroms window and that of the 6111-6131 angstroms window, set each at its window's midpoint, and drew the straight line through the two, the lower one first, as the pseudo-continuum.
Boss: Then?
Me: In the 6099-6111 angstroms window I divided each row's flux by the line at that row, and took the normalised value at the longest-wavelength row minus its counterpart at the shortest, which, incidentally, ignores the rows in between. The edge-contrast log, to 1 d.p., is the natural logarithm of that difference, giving -3.9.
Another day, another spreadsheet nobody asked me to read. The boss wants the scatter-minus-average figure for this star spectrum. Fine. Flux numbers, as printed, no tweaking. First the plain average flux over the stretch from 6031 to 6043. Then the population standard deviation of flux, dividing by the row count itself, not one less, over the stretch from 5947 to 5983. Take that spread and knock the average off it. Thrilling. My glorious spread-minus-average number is -109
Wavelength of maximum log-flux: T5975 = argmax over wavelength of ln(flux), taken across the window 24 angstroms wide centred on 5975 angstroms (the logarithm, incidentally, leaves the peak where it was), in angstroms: 5985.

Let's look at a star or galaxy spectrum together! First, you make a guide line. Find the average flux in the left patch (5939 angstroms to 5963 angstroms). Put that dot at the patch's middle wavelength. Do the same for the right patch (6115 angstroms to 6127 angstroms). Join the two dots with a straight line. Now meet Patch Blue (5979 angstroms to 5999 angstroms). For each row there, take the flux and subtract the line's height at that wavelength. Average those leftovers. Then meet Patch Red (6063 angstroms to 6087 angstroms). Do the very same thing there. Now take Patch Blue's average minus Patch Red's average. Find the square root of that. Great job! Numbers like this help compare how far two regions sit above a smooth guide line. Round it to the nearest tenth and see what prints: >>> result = 4.4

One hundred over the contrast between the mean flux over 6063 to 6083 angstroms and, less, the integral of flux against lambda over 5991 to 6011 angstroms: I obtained -0.0399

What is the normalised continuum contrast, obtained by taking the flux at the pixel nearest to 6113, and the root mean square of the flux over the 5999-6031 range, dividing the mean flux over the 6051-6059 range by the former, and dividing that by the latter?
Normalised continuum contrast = 0.0069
